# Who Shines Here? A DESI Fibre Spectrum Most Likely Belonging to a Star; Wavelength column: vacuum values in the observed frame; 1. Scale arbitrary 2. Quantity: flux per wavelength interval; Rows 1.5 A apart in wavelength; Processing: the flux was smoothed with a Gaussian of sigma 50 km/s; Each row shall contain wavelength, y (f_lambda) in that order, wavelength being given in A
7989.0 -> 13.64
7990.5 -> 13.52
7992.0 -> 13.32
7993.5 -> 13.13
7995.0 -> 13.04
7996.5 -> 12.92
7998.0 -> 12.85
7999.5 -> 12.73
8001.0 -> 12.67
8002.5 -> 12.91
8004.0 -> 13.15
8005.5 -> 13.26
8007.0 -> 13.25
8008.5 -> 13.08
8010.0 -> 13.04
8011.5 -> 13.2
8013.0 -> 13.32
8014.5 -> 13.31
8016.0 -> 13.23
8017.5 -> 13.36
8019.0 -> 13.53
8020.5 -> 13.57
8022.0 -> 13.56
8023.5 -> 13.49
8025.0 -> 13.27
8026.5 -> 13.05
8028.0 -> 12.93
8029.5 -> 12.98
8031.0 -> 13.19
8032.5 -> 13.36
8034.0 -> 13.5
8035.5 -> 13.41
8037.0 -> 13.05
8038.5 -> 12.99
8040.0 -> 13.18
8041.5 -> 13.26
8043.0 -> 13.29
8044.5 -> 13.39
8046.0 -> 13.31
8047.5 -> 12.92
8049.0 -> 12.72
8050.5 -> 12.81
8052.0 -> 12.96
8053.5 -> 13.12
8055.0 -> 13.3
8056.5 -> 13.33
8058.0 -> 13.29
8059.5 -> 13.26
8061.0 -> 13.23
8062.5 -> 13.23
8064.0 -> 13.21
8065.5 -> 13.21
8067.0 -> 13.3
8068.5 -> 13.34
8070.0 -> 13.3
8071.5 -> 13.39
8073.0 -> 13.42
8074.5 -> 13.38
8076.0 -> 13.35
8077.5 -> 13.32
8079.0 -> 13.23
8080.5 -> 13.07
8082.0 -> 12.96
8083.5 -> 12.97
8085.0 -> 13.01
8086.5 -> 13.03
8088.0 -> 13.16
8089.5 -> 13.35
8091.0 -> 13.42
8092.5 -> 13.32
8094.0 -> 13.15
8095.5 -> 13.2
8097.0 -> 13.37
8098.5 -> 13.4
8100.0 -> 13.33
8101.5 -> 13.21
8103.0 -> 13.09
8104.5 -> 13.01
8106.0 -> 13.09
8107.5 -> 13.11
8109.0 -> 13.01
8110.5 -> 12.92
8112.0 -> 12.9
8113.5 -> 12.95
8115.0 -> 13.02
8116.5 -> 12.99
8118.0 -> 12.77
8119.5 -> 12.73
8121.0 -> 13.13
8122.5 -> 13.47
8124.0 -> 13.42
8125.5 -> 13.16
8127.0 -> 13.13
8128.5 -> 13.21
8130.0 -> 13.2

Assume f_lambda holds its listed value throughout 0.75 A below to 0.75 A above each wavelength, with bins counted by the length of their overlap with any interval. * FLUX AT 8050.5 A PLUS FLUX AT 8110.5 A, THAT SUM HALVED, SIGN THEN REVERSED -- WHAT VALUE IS -12.9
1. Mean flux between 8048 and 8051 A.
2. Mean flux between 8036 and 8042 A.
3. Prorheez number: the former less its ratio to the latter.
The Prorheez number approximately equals 11.8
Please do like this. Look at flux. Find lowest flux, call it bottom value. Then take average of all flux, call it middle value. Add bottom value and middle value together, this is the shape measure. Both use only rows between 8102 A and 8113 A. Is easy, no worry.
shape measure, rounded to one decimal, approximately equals 25.9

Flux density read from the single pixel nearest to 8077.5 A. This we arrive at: 13.32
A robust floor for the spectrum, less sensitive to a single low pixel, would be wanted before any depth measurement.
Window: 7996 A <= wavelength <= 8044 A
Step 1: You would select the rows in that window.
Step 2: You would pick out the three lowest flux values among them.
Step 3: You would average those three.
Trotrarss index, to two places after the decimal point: 12.75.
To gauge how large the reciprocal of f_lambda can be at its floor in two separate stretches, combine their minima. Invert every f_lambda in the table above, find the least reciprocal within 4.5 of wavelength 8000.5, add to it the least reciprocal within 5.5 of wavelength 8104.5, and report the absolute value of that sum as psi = 0.151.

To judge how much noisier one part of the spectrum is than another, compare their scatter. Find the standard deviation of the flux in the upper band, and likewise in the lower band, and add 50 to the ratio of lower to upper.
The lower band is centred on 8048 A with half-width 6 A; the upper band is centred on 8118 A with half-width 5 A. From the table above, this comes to 51.0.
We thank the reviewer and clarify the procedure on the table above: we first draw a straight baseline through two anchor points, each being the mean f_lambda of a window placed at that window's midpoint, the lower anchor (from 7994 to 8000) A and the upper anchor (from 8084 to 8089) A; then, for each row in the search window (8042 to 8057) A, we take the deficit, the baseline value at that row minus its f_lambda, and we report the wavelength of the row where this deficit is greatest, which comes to 8049.0 A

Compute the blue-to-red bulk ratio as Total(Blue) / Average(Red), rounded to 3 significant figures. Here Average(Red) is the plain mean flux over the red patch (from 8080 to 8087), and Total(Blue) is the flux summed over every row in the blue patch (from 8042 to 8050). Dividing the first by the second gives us 5.05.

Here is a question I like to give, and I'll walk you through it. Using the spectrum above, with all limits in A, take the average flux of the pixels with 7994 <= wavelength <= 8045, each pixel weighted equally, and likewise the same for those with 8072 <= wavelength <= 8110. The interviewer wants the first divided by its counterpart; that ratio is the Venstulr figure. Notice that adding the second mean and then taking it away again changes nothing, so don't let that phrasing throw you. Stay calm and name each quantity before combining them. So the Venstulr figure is 0.999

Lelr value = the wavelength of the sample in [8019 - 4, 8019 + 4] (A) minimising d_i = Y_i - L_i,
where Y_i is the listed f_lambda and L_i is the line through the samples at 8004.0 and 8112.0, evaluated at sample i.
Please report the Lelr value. 8016.0 A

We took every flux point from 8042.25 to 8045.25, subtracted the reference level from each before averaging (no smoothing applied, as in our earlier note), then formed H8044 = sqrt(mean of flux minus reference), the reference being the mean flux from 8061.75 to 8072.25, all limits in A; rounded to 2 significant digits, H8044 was 0.24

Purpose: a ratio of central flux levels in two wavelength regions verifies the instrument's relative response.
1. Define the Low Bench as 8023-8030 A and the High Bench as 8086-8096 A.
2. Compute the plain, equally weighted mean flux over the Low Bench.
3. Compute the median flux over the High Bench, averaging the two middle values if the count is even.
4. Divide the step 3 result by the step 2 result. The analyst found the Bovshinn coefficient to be 1.00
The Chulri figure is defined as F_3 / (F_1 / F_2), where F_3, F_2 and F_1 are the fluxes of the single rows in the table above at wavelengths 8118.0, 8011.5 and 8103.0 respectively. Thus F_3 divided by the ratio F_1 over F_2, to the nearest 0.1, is 12.9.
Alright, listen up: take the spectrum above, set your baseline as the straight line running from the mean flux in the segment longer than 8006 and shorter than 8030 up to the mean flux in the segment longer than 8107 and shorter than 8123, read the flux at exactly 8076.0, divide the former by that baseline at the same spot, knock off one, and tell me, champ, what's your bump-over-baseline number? 0.019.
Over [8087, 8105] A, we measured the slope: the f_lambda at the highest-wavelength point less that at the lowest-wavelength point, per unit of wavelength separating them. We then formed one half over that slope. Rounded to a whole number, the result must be -55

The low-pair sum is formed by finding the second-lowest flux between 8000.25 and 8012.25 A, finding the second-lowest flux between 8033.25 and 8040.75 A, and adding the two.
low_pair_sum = 26.0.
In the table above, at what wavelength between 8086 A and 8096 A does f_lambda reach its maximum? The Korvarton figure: 8091.0 A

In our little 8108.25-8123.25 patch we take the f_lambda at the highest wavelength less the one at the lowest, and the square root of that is 0.7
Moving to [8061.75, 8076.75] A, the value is 0.3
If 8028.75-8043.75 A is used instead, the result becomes 0.6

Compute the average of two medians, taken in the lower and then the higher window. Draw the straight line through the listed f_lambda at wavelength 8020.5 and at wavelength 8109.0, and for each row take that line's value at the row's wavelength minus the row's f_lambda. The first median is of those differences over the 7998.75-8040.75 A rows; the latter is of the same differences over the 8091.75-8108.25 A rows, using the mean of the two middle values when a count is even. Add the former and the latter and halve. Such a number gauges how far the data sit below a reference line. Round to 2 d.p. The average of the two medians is 0.14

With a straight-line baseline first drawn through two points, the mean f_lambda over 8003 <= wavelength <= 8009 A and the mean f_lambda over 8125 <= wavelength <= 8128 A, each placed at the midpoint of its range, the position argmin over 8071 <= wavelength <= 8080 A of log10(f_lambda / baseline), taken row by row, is 8079.0 A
